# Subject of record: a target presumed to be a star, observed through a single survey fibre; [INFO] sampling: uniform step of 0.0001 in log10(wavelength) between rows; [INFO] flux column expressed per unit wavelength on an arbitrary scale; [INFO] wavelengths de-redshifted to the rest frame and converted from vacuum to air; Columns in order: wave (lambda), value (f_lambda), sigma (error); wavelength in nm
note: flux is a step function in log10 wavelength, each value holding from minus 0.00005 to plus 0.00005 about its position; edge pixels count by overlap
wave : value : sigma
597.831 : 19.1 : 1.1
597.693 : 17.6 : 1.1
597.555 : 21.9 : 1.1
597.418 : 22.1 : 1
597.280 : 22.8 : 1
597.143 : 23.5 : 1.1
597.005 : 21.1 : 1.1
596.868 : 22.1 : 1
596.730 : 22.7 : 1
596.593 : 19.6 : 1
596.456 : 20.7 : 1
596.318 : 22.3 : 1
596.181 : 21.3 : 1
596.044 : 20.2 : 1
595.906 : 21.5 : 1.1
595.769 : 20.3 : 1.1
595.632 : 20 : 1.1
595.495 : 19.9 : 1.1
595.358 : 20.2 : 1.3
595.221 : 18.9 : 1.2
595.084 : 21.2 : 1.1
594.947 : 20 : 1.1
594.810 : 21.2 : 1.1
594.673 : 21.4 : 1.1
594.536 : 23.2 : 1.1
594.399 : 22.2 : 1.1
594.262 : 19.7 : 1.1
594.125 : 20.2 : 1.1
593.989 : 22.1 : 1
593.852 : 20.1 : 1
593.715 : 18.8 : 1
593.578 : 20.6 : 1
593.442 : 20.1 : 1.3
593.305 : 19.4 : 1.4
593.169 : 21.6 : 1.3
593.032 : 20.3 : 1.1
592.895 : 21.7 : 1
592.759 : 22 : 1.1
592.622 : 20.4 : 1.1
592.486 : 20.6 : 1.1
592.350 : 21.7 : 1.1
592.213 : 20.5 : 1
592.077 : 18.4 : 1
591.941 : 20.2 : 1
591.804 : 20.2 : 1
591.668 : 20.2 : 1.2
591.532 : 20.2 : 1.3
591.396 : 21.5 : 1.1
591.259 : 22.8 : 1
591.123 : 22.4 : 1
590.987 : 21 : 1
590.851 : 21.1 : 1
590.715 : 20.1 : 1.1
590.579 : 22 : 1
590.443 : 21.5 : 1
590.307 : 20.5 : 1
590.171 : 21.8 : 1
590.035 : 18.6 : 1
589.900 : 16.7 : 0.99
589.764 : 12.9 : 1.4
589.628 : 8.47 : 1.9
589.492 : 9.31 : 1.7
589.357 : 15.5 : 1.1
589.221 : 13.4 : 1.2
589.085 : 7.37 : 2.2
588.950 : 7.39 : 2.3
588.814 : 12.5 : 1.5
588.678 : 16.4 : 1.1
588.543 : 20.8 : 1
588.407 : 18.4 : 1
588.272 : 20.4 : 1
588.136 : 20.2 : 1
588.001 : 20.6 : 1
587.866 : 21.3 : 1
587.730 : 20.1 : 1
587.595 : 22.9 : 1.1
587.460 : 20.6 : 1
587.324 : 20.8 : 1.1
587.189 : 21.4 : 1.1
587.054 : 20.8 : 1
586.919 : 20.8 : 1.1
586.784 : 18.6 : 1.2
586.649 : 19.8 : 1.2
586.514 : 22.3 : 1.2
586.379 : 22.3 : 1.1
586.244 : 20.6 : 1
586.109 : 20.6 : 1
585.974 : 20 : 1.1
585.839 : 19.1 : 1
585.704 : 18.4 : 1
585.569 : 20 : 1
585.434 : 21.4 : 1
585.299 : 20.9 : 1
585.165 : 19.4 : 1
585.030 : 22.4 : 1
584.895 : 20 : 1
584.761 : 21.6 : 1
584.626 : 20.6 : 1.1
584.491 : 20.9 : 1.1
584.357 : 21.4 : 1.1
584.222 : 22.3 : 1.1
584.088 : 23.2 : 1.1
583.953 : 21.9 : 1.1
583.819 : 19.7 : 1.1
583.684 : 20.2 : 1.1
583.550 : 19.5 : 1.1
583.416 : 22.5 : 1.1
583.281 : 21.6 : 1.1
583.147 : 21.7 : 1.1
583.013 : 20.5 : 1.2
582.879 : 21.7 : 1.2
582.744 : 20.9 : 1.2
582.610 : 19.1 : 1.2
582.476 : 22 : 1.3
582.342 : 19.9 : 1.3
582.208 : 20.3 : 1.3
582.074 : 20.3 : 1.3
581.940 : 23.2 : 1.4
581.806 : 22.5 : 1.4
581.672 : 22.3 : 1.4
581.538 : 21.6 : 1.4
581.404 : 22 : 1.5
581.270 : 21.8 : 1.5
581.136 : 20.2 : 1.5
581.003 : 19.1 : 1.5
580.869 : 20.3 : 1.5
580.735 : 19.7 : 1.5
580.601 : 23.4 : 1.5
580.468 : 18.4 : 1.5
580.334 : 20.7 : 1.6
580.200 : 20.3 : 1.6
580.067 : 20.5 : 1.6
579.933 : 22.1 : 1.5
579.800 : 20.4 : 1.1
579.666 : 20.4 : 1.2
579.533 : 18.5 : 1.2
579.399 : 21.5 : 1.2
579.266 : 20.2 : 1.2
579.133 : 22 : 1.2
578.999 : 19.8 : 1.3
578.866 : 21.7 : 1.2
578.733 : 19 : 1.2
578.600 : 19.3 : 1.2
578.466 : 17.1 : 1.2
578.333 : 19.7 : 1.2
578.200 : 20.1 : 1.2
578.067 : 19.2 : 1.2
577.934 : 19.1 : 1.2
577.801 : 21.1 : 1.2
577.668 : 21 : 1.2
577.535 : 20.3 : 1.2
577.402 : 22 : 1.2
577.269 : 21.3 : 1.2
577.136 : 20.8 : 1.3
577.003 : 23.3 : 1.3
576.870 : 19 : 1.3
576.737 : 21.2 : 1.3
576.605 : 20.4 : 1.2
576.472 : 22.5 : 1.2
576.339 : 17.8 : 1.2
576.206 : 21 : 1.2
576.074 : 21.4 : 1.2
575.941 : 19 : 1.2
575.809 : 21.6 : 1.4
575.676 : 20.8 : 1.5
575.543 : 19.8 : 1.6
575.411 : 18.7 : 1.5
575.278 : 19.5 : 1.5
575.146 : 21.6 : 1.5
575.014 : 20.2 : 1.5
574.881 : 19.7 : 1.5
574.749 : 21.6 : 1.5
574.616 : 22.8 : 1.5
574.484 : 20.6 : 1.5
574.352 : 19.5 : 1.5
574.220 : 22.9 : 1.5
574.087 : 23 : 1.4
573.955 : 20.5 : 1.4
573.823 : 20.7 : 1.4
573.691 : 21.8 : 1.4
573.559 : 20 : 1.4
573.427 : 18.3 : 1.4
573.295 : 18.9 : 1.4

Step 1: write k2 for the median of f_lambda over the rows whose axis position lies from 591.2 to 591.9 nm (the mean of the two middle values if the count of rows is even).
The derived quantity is 20.2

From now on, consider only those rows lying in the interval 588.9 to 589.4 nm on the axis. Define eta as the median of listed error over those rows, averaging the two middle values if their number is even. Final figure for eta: 1.70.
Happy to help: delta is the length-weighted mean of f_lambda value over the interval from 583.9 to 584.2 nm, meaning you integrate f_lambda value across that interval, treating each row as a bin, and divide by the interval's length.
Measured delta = 22.5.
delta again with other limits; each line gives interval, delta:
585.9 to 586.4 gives 20.7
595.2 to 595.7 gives 19.8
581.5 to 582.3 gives 21.6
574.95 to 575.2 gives 20.9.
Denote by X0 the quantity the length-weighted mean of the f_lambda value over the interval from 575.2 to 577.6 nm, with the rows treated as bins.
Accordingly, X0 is 20.6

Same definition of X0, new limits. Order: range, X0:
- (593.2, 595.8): 20.5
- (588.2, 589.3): 14.6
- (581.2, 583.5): 21.4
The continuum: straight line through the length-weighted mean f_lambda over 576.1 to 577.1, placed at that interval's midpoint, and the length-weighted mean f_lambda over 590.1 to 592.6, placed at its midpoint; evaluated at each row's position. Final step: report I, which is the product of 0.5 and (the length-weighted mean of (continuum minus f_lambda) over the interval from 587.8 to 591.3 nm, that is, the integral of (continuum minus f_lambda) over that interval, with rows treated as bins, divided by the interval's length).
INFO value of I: 1.75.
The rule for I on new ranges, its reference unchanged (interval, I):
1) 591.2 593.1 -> 0.08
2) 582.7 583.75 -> -0.12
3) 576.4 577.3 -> -0.21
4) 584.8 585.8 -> 0.25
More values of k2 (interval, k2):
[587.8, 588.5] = 20.4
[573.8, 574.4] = 20.7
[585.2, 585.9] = 20.0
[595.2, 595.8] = 20.0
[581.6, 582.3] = 22.3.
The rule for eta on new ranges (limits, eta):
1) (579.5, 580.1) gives 1.20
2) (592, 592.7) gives 1.10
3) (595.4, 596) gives 1.10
